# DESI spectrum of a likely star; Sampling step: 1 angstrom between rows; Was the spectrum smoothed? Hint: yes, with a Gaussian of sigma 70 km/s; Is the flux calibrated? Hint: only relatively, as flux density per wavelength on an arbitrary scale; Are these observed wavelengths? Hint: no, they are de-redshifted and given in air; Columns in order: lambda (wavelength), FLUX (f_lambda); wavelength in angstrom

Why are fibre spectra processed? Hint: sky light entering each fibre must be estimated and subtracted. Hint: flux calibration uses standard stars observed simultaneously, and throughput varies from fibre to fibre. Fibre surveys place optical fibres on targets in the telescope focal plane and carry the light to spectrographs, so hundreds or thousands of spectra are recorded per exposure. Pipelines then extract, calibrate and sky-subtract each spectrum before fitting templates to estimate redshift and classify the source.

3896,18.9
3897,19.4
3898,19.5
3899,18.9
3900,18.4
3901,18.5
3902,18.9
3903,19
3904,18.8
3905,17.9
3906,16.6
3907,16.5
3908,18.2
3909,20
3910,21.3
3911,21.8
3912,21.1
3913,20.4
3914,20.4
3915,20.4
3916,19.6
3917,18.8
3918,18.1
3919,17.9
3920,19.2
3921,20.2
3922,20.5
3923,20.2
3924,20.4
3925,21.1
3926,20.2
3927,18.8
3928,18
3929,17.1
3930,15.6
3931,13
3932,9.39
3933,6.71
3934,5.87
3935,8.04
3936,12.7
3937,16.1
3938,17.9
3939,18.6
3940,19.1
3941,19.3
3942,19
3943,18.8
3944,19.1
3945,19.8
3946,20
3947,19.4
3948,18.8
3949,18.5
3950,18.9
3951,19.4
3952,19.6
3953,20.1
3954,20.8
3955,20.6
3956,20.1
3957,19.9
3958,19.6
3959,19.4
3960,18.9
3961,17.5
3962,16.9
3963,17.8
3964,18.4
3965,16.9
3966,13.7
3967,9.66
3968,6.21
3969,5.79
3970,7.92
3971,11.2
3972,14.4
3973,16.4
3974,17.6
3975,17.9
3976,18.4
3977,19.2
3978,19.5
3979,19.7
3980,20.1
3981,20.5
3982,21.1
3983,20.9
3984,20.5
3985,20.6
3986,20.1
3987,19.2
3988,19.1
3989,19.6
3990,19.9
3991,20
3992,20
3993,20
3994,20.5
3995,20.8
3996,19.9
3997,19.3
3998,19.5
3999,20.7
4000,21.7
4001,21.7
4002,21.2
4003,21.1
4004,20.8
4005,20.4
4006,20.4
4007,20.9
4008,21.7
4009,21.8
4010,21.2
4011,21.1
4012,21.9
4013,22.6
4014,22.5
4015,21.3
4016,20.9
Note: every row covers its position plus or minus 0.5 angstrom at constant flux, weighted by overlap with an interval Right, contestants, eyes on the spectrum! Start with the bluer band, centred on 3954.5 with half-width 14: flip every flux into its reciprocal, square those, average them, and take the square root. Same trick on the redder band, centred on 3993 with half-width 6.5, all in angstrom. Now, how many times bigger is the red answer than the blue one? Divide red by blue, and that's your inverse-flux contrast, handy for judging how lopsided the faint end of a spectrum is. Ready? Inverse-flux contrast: 0.8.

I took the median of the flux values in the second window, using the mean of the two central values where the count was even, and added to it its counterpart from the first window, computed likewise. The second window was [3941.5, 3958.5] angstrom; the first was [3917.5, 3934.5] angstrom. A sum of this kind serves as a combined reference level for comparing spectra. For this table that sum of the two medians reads 38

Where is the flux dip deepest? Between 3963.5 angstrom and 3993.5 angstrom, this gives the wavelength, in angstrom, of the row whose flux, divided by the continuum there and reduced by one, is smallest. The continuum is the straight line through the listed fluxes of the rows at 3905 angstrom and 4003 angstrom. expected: 3969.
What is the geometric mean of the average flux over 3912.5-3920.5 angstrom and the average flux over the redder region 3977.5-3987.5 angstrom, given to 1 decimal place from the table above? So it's 19.8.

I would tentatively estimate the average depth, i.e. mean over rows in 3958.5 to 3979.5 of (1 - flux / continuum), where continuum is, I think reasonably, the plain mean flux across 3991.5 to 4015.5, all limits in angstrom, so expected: 0.27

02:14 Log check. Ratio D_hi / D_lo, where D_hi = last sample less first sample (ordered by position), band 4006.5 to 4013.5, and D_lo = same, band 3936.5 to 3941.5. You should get 0.5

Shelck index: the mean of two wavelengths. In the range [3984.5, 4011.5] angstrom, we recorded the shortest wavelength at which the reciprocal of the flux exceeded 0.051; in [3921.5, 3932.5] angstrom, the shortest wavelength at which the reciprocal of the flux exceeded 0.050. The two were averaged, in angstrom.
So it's 3957.0 angstrom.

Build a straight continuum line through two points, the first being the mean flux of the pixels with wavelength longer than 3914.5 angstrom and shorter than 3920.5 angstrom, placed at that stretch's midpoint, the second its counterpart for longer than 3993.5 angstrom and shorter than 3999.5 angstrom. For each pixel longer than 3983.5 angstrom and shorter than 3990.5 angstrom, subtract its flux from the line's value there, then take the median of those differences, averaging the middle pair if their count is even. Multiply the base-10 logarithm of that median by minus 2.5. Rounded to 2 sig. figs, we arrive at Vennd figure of 2.3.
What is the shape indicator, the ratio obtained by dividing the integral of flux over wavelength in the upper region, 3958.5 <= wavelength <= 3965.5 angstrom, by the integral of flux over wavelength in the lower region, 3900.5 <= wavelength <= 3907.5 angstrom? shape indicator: 1.00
